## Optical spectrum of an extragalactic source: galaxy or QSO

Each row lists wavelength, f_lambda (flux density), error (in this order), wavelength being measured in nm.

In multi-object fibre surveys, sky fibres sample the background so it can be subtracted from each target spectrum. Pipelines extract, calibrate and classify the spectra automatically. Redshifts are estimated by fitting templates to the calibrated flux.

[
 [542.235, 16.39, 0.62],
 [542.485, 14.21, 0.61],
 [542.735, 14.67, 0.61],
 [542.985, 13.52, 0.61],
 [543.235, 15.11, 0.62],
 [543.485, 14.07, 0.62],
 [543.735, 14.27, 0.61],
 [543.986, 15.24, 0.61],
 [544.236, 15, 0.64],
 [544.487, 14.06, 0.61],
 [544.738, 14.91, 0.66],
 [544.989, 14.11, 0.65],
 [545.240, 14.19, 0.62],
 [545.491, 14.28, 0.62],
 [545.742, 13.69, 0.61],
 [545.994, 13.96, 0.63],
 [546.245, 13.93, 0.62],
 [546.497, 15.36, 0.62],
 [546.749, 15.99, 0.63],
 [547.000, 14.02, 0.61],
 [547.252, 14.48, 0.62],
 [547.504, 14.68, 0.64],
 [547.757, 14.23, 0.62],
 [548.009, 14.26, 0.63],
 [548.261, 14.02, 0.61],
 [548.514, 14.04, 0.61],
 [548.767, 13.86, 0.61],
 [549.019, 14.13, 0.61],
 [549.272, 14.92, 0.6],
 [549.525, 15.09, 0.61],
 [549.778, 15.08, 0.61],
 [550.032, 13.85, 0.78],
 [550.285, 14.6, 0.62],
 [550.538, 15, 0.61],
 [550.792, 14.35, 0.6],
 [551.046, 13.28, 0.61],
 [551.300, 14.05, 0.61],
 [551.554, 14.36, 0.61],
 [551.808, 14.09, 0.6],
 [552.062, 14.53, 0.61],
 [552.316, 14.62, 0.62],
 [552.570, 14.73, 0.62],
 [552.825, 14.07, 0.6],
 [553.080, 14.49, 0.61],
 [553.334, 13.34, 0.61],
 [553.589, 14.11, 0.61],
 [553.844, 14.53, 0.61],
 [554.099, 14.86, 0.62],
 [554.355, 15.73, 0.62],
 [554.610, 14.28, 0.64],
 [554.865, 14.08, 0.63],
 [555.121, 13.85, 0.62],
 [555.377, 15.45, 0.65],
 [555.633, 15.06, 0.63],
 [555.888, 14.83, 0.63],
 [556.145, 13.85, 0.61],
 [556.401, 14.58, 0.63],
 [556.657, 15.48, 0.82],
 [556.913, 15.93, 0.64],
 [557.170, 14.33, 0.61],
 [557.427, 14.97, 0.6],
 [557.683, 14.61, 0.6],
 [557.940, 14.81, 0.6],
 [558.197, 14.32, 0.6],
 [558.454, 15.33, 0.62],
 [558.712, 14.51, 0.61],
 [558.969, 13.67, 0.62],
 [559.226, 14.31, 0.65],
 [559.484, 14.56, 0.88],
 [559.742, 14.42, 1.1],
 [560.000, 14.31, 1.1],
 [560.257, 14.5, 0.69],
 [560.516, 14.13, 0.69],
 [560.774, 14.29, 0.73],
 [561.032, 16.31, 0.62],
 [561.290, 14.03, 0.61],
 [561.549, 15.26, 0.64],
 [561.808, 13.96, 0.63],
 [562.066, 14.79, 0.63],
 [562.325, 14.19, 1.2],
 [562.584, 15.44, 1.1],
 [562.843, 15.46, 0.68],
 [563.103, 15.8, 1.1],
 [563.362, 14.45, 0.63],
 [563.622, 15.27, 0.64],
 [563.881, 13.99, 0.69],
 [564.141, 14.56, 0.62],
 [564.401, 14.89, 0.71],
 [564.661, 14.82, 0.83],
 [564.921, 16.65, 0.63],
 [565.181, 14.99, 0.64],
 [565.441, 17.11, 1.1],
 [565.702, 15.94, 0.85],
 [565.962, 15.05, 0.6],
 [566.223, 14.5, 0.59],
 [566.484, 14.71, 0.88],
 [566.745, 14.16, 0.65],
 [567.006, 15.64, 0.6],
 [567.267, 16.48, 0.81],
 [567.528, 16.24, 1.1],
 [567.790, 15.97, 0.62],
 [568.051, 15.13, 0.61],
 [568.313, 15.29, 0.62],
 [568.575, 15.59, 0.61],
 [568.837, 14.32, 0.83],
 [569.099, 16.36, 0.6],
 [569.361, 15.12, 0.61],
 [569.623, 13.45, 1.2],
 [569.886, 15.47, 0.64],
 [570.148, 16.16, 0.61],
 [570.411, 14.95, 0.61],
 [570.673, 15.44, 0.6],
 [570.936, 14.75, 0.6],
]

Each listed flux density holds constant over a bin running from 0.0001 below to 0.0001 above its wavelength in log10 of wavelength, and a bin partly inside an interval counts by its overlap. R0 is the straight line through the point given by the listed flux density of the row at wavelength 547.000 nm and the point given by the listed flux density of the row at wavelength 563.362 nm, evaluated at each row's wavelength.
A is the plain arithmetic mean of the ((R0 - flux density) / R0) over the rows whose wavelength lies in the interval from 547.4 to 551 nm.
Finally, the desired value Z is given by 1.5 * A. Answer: -0.038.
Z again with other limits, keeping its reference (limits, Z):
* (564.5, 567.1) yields -0.087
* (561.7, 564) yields -0.040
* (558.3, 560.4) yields -0.011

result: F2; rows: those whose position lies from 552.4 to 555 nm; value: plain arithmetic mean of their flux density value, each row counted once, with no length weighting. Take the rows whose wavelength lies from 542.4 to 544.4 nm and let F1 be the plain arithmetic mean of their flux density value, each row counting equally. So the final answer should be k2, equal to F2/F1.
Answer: 0.99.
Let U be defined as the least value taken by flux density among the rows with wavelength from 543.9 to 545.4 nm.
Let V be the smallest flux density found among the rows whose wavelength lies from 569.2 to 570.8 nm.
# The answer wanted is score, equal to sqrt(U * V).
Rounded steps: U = 14.06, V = 13.45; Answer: 13.8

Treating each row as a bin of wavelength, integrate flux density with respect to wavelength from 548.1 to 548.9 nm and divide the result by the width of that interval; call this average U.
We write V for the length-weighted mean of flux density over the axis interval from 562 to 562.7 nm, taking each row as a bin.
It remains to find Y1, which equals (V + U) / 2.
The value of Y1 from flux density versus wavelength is 14.4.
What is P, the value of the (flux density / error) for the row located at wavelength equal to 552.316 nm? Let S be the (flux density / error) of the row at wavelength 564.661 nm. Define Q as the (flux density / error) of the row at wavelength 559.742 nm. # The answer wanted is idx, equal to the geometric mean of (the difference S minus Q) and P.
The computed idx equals 11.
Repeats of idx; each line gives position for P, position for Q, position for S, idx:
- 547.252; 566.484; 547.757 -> 12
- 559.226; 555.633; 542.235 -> 7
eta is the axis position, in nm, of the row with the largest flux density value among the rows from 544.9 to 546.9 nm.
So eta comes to 546.749 nm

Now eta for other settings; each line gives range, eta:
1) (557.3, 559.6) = 558.454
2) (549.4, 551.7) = 549.525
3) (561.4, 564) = 563.103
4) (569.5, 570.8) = 570.148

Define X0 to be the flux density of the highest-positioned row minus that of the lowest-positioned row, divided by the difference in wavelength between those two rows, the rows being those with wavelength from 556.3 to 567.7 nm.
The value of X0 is 0.1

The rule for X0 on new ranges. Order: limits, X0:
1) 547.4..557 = 0.1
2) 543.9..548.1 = -0.2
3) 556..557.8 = 0.5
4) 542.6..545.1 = -0.2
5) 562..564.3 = -0.1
